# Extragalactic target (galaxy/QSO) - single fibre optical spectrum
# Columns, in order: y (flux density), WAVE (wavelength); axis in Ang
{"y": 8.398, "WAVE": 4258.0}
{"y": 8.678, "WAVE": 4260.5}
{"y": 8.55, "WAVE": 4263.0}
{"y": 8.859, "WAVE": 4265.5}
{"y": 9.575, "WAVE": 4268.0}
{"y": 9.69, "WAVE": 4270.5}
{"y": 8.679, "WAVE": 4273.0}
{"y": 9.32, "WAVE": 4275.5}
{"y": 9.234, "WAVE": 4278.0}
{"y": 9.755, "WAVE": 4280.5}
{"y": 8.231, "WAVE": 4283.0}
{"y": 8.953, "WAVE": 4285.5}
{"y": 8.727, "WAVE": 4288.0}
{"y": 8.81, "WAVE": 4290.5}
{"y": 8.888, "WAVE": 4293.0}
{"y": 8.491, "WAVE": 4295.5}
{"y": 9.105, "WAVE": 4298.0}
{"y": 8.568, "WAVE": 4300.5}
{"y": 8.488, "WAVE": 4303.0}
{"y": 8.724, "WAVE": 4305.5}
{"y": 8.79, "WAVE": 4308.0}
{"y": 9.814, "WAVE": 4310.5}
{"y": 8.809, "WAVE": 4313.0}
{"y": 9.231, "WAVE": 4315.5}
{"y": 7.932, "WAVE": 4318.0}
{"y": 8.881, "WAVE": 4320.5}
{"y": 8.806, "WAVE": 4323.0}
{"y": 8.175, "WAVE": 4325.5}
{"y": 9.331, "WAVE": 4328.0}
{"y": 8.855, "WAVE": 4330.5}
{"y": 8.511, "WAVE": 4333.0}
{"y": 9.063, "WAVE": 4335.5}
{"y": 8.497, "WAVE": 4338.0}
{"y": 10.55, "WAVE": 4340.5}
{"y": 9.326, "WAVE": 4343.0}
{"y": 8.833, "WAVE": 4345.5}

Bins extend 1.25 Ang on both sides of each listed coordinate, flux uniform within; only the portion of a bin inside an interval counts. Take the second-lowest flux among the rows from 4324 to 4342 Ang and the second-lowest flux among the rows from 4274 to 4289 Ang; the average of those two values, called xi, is 8.61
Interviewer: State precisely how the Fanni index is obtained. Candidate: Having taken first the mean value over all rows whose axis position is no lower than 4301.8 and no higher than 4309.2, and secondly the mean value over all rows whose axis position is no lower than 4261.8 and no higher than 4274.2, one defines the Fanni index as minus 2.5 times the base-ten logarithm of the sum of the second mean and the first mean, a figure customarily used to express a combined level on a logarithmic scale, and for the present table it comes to -3.12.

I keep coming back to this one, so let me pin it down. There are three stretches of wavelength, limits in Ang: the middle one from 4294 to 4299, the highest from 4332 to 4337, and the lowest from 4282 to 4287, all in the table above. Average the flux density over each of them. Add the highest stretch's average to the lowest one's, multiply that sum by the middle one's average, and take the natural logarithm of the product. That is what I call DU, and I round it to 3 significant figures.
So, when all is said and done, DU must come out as 5.03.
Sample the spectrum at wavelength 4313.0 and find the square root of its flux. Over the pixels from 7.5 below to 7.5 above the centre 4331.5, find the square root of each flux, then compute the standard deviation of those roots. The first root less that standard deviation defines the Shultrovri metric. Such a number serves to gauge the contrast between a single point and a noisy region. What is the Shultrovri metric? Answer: 2.90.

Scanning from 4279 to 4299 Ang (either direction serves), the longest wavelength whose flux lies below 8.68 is 4295.5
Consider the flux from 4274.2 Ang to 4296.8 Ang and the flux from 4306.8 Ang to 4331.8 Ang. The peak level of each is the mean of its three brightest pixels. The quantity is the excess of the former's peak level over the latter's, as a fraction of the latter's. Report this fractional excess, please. 0.00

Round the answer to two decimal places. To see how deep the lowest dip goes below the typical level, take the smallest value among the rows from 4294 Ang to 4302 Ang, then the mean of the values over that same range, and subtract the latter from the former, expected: -0.23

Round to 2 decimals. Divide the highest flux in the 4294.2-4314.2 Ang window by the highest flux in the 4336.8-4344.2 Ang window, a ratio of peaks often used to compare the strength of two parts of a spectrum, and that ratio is 0.93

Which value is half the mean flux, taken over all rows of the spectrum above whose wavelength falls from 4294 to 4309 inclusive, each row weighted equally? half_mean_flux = 4.35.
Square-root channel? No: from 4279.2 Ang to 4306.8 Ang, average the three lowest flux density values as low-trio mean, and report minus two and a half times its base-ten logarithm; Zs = -2.31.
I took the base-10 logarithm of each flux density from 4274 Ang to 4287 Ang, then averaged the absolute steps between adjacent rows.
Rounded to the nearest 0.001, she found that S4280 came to 0.035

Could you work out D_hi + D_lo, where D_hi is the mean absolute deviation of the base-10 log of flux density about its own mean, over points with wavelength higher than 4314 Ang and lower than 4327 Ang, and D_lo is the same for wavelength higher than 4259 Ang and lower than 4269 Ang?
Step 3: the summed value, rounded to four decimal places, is 0.0382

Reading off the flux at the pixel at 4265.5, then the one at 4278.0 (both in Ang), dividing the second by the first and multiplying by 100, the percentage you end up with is 104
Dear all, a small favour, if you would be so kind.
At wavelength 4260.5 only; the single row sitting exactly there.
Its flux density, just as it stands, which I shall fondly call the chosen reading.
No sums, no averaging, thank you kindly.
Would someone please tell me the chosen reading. 8.678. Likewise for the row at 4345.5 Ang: 8.833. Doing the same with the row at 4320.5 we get 8.881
